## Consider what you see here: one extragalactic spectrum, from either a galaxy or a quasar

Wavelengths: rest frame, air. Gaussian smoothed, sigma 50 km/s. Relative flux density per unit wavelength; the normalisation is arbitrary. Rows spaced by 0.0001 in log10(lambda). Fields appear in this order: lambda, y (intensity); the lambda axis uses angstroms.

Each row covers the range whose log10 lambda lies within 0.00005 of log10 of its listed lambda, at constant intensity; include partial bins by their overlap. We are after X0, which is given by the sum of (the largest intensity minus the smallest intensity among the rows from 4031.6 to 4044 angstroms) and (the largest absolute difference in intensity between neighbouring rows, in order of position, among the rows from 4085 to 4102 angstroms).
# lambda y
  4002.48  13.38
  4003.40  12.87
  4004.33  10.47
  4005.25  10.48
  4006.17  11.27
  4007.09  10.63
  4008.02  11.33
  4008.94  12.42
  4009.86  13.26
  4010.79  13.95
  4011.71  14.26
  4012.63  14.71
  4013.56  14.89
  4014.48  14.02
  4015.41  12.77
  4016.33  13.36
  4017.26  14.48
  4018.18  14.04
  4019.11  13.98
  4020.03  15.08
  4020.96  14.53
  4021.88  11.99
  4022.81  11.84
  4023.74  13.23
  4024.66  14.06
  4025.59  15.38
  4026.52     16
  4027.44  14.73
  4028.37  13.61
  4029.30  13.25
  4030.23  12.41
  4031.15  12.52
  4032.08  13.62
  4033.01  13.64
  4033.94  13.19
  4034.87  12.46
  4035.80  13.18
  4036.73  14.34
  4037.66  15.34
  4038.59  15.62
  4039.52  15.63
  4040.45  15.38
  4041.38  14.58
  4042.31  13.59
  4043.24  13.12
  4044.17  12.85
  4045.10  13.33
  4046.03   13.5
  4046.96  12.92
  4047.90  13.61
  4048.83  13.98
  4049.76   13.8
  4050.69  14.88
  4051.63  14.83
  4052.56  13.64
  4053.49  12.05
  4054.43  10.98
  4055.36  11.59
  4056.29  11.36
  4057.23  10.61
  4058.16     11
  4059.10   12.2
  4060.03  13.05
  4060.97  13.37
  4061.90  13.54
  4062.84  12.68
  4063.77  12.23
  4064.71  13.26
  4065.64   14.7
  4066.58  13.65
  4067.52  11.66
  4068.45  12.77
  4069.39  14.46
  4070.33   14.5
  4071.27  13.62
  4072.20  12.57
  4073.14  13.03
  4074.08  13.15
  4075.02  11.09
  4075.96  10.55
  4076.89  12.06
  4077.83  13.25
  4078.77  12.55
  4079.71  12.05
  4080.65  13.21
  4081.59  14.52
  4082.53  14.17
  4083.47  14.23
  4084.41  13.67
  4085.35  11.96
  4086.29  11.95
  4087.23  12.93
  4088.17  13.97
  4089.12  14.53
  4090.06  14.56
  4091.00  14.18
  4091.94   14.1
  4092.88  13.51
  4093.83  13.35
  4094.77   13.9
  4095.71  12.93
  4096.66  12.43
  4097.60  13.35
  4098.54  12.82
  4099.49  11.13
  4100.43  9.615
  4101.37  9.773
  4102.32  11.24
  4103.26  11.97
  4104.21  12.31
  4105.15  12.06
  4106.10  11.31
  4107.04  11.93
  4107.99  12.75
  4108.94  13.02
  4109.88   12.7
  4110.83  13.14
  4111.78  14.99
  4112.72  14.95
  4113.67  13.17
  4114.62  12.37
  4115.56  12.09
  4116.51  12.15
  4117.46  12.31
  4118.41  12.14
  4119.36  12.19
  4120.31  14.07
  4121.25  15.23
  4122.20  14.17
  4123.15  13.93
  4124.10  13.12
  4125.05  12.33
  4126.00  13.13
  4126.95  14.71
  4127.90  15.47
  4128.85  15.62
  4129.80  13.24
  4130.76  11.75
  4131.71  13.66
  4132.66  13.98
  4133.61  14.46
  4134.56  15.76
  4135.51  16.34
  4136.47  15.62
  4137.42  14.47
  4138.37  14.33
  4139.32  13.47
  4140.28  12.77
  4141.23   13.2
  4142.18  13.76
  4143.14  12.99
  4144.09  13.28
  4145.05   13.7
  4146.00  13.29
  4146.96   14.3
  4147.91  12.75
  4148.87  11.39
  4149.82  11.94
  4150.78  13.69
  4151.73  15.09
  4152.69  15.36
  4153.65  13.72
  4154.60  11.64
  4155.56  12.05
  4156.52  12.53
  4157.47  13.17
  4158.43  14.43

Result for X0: 4.86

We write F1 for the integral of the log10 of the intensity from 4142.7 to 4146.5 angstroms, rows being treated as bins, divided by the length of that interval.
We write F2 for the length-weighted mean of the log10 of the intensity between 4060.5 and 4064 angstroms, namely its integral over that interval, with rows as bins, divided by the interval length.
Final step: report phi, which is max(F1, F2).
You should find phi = 1.12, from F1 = 1.12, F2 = 1.11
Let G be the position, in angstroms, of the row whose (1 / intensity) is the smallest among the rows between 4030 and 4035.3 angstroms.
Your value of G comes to 4033.01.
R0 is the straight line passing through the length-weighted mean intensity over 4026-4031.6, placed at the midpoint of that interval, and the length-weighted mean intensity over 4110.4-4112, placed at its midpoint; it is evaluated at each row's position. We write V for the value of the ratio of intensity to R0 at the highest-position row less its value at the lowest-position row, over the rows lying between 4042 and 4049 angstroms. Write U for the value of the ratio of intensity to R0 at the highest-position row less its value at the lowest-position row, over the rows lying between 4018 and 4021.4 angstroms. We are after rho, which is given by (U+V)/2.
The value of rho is 0.031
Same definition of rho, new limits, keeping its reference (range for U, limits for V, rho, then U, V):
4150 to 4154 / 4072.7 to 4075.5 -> -0.069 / 0.00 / -0.14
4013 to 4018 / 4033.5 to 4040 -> 0.073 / -0.03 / 0.18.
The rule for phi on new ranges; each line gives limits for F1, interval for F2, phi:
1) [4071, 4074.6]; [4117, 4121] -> 1.12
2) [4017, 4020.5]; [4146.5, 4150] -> 1.16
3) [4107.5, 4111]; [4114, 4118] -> 1.11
